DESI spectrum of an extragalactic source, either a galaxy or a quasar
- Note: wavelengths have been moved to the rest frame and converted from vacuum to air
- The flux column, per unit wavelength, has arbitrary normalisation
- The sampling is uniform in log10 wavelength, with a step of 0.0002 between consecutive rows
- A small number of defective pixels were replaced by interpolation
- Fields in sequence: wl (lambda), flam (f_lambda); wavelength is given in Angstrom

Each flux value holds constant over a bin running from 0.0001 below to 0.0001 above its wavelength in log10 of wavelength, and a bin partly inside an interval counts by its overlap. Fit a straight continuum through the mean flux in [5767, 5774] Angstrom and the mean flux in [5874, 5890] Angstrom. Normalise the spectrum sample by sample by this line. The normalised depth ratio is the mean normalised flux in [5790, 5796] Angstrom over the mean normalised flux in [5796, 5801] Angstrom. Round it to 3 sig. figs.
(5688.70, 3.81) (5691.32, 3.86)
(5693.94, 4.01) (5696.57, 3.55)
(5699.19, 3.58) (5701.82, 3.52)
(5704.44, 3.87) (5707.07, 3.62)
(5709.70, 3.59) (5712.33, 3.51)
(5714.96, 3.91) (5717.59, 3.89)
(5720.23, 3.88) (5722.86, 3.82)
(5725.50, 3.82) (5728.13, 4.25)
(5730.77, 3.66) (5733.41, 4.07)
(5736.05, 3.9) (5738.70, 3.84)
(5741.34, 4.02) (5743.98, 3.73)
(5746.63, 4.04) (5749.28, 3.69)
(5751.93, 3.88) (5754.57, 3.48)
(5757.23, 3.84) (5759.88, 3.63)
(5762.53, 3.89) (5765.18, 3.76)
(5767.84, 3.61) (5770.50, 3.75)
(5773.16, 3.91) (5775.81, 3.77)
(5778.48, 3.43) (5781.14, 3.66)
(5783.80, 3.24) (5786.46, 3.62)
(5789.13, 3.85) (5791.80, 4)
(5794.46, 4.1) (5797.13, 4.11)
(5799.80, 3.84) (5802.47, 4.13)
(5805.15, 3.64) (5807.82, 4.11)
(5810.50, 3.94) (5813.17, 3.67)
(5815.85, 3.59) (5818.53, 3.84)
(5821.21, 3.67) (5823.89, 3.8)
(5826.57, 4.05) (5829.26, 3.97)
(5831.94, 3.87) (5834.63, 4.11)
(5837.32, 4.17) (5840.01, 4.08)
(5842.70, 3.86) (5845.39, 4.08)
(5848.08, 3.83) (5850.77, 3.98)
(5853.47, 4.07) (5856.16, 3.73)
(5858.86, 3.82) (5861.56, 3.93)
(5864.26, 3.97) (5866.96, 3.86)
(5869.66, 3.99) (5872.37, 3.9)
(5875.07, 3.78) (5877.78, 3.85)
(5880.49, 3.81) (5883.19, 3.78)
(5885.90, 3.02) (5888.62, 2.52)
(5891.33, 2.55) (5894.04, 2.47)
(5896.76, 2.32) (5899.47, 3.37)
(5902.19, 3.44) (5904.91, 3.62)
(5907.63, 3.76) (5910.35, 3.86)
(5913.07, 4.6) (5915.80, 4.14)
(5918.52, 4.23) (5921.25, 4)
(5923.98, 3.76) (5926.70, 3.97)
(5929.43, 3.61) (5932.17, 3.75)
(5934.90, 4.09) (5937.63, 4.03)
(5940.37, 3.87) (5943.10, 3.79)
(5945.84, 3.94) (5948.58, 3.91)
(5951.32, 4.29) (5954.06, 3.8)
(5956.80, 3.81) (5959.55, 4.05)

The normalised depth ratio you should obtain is 1.01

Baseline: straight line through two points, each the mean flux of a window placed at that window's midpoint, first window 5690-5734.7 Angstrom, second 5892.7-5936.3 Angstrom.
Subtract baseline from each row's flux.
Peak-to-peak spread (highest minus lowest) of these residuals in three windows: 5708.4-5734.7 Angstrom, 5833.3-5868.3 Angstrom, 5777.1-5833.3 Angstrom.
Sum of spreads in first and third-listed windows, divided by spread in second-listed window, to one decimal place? 3.8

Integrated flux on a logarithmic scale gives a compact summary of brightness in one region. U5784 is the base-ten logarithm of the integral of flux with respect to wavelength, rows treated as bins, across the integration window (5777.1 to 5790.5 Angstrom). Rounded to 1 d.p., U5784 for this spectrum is 1.7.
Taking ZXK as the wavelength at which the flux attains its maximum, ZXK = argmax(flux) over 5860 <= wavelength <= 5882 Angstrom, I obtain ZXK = 5869.66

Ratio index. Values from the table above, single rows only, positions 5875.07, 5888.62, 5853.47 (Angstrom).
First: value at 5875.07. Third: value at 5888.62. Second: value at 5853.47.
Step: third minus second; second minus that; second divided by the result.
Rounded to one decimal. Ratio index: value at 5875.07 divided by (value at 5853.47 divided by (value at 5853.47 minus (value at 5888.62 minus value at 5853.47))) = 5.2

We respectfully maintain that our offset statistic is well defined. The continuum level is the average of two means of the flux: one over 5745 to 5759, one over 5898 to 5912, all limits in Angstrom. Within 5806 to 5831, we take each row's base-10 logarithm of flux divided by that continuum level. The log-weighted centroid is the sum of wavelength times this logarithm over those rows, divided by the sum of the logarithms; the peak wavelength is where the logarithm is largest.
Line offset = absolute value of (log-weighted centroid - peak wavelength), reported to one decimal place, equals 11.0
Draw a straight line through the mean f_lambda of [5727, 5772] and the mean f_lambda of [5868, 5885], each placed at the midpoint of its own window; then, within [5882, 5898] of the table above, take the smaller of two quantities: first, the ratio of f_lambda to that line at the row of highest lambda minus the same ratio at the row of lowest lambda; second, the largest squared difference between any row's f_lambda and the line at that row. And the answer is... -0.38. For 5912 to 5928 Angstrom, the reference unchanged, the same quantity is -0.16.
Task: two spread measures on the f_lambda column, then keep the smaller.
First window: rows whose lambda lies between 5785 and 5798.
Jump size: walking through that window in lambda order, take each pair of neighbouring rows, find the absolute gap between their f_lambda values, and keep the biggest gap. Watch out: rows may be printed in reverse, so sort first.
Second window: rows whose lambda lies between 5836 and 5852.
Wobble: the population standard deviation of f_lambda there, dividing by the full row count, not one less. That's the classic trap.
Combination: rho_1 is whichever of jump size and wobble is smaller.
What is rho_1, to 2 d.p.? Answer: 0.12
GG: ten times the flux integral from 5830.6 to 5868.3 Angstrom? 1491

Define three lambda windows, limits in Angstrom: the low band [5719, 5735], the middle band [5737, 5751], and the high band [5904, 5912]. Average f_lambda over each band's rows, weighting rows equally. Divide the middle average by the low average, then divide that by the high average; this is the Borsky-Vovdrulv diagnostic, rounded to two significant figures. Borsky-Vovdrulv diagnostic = 0.26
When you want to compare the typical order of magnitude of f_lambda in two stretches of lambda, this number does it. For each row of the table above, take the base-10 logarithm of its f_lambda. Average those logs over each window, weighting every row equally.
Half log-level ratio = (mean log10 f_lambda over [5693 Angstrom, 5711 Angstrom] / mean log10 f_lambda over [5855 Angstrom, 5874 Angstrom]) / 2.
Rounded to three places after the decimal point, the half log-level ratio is 0.479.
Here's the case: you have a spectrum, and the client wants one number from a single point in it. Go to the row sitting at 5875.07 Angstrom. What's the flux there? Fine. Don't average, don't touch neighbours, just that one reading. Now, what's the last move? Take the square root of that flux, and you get 1.94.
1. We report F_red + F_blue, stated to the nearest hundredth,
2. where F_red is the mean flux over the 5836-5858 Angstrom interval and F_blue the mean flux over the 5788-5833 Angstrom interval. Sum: 7.87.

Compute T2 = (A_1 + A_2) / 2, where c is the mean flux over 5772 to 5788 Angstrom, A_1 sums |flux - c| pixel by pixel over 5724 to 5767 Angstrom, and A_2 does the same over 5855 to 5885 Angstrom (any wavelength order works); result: 3.4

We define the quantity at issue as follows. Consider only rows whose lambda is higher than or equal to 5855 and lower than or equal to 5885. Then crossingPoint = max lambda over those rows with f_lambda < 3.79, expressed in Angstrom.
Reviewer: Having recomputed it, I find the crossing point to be 5883.19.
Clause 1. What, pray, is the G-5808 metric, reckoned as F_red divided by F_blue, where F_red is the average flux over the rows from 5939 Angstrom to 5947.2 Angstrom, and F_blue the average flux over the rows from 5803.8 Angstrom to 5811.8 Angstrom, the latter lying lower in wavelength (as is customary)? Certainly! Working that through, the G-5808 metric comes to 0.99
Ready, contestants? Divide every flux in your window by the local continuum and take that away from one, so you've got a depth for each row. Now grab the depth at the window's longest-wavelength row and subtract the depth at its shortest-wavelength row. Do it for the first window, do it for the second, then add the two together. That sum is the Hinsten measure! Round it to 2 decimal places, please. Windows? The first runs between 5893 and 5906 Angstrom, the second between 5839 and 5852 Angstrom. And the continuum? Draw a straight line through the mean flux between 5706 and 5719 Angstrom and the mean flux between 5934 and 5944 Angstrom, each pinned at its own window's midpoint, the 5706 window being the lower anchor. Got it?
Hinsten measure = -0.26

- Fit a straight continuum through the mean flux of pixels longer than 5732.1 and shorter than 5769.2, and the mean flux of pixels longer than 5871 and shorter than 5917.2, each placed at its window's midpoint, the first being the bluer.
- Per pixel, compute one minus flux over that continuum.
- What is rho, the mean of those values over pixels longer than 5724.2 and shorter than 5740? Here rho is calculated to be -0.02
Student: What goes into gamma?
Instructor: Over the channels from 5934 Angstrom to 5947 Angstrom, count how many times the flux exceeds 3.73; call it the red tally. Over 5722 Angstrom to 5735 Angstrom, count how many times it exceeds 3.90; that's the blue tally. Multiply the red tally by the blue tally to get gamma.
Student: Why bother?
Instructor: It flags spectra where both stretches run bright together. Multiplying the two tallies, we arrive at 10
